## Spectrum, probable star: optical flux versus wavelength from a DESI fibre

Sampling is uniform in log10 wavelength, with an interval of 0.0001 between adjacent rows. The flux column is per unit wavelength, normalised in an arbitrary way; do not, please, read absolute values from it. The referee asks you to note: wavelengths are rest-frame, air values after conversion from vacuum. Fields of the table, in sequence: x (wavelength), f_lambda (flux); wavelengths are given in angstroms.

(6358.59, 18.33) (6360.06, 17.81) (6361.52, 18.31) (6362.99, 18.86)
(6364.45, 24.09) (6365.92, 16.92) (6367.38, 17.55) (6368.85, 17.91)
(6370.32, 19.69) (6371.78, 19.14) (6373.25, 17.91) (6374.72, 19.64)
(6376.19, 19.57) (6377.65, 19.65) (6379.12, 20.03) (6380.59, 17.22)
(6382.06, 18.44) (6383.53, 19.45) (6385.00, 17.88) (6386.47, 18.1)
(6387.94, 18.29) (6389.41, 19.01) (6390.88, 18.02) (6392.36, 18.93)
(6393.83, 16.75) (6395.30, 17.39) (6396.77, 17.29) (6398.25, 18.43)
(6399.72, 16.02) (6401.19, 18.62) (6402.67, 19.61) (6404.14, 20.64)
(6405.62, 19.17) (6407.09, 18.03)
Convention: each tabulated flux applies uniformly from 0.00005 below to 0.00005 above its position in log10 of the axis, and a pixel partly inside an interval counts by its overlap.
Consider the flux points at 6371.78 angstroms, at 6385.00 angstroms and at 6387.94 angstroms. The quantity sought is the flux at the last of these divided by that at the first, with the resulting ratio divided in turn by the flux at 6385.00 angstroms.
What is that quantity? 0.0534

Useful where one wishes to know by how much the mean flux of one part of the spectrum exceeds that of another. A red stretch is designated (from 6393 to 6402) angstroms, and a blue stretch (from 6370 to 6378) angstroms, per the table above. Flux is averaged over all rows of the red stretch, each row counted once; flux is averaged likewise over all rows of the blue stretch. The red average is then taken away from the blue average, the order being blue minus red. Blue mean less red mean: 1.8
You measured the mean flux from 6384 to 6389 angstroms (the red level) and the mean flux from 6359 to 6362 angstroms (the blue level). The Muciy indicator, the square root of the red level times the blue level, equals 18.1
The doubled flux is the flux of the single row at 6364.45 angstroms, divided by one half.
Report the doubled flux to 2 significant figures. 48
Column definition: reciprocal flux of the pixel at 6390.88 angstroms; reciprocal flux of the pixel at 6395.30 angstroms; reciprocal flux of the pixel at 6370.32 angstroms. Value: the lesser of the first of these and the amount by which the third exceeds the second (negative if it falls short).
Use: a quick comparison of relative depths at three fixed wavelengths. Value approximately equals -0.007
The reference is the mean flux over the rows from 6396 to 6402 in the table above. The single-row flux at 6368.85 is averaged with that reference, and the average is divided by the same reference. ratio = 1.01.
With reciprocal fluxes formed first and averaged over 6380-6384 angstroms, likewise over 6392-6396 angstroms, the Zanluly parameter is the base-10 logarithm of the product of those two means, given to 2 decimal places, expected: -2.51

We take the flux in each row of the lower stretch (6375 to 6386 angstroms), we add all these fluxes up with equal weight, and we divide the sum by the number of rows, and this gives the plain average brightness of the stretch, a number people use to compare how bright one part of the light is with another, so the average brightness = 18.9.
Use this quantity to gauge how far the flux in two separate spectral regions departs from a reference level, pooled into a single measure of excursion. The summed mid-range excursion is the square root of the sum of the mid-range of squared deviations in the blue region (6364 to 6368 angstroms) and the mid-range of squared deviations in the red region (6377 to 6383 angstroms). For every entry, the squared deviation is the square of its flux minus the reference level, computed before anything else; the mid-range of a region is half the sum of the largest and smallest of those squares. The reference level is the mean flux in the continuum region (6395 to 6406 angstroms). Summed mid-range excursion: 4.2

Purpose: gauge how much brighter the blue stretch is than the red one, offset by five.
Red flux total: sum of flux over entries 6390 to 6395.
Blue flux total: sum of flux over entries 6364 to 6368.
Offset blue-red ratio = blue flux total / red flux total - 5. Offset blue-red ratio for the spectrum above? -3.91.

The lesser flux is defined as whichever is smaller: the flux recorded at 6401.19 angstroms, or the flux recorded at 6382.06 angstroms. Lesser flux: 18.4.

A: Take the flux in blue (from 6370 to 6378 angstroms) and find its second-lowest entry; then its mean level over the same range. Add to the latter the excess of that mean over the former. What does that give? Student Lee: 19.4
